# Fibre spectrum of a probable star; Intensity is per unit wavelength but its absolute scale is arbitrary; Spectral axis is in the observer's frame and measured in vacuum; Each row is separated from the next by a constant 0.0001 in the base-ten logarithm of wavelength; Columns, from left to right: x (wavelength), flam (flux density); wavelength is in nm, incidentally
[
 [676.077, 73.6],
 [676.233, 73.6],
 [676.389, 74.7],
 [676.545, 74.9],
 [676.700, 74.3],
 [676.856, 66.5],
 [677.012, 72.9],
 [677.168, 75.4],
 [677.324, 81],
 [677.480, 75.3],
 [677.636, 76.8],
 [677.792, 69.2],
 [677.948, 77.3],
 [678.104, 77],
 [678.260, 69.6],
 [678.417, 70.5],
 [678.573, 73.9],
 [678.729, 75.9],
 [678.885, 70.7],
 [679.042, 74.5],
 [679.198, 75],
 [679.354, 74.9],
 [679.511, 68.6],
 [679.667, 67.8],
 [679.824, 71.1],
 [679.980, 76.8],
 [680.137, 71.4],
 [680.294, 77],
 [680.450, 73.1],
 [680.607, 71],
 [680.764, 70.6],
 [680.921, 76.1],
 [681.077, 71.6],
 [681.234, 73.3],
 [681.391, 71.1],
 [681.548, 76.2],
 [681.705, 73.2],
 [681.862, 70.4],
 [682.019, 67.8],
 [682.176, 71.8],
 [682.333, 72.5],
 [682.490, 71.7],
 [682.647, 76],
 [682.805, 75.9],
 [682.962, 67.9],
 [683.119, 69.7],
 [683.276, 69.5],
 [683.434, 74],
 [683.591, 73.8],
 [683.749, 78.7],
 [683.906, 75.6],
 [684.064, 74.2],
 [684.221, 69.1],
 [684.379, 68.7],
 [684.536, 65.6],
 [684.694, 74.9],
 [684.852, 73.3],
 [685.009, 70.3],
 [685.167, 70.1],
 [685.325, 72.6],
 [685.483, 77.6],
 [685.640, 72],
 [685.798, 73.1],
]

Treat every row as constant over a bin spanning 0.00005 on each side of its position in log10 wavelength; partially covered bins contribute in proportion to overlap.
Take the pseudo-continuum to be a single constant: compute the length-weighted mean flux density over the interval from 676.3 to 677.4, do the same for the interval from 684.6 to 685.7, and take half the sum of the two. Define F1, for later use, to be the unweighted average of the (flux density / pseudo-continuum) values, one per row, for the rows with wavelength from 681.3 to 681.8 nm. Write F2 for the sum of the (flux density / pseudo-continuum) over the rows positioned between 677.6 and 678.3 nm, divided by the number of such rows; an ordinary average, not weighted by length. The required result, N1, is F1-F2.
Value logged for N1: -0.007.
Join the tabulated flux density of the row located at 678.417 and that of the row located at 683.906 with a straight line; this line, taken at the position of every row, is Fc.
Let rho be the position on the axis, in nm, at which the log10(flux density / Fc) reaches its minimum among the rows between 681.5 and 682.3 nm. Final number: 682.019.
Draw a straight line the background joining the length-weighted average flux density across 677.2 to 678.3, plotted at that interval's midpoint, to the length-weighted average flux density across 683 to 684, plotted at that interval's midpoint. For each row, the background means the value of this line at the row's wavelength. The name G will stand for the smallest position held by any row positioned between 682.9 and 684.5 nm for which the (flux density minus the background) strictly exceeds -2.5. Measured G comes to 683.434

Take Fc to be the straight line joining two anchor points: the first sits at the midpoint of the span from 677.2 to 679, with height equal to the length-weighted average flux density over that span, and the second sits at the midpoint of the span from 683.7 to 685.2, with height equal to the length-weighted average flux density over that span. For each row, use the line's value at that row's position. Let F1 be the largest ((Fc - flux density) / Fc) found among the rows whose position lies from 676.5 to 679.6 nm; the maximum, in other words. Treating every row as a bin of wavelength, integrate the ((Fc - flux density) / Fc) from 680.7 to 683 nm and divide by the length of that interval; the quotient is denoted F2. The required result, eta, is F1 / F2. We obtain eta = 18.1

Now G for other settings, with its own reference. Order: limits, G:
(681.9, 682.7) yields 682.176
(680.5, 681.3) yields 680.921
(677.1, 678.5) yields 677.168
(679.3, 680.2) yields 679.354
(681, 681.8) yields 681.234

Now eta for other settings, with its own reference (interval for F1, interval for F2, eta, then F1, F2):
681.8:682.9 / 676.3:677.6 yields 18.8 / 0.070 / 0.0037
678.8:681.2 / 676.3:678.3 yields 20.7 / 0.081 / 0.0039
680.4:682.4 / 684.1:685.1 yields 3.4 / 0.070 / 0.0203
